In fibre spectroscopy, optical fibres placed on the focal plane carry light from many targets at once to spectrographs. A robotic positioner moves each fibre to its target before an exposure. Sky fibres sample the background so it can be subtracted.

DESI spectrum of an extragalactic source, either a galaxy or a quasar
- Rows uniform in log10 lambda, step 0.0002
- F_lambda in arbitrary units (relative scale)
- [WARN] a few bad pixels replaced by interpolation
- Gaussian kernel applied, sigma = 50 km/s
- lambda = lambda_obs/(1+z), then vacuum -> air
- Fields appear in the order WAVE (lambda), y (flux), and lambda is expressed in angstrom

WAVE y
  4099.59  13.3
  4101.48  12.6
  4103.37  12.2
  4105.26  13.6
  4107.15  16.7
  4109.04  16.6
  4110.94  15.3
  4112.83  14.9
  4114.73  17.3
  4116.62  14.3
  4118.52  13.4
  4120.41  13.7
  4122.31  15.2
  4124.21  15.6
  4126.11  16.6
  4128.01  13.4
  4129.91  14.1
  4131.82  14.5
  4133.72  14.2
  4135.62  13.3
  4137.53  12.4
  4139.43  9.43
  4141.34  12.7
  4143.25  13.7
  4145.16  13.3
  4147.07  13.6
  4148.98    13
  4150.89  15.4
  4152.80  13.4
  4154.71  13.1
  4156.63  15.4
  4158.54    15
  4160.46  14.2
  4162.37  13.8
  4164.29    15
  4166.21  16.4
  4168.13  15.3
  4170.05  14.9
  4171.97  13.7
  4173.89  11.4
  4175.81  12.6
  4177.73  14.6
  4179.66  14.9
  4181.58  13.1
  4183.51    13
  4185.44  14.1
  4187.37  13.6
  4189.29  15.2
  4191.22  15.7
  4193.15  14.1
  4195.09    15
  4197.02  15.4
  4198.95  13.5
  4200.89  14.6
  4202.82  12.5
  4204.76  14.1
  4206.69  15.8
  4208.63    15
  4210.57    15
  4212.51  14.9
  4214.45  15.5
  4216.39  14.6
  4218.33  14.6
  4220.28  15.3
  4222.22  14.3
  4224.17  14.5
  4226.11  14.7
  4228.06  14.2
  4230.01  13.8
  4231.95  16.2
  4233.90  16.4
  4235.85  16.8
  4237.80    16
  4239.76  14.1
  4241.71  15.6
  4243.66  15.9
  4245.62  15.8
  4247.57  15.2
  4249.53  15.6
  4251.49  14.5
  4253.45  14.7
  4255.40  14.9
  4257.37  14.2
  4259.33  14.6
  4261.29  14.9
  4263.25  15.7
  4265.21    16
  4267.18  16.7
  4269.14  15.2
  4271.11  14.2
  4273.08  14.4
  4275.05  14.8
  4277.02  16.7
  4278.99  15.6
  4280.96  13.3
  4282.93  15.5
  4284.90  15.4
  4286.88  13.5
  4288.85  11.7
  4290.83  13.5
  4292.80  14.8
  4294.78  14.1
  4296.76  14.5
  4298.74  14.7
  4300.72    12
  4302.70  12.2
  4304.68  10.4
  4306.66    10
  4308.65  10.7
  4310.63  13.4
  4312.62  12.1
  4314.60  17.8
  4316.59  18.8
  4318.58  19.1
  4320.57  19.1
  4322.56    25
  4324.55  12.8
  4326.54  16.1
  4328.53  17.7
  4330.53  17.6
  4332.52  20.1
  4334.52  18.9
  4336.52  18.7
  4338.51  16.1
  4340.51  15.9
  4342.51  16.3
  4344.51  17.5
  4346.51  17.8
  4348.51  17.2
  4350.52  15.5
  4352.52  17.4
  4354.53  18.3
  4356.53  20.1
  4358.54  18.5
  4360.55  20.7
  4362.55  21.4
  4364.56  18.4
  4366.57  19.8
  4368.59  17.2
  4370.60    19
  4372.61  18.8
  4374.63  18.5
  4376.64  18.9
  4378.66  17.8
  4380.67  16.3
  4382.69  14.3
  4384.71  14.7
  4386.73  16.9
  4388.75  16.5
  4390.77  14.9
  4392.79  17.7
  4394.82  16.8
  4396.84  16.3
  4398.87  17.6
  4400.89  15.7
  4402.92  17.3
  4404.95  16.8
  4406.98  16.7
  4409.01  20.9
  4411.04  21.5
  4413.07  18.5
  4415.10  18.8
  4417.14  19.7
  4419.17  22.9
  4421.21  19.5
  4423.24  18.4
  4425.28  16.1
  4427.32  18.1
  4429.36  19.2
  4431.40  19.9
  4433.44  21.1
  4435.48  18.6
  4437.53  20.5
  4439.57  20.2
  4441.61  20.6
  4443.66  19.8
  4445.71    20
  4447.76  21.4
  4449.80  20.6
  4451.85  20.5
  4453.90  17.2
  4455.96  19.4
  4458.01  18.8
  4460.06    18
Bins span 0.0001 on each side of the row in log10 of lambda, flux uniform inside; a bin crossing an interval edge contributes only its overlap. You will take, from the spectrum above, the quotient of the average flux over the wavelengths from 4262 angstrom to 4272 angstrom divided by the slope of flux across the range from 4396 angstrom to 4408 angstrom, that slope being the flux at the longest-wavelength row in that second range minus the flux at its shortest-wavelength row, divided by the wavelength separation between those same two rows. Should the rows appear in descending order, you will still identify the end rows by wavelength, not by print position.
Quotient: 394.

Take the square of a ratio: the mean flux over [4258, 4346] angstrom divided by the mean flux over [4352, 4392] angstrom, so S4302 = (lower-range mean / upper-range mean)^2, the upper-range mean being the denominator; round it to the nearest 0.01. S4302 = 0.74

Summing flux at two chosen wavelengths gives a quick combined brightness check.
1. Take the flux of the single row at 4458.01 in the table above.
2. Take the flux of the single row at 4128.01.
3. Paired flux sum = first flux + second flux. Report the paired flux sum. 32.2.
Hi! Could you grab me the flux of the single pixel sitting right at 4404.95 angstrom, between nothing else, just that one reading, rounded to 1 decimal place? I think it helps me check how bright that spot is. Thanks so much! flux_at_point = 16.8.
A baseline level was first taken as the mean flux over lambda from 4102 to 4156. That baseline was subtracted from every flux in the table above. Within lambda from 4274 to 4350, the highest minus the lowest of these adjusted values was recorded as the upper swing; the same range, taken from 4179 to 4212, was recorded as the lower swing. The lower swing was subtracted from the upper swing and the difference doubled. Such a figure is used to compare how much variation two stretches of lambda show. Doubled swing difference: 23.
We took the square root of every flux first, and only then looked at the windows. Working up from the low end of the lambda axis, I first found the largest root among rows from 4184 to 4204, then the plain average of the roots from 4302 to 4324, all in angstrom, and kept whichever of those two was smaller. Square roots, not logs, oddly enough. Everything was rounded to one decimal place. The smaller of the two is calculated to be 3.9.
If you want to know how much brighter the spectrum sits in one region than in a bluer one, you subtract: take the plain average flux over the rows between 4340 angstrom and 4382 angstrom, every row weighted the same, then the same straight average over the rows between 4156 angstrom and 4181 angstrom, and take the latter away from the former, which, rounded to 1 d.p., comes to 3.8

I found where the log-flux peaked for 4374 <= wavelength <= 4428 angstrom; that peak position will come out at 4419.17 angstrom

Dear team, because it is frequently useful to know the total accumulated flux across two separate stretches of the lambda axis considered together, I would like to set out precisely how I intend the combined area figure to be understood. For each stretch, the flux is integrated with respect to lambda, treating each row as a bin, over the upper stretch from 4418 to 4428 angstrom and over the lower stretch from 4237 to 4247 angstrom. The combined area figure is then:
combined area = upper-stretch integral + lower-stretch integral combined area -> 345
